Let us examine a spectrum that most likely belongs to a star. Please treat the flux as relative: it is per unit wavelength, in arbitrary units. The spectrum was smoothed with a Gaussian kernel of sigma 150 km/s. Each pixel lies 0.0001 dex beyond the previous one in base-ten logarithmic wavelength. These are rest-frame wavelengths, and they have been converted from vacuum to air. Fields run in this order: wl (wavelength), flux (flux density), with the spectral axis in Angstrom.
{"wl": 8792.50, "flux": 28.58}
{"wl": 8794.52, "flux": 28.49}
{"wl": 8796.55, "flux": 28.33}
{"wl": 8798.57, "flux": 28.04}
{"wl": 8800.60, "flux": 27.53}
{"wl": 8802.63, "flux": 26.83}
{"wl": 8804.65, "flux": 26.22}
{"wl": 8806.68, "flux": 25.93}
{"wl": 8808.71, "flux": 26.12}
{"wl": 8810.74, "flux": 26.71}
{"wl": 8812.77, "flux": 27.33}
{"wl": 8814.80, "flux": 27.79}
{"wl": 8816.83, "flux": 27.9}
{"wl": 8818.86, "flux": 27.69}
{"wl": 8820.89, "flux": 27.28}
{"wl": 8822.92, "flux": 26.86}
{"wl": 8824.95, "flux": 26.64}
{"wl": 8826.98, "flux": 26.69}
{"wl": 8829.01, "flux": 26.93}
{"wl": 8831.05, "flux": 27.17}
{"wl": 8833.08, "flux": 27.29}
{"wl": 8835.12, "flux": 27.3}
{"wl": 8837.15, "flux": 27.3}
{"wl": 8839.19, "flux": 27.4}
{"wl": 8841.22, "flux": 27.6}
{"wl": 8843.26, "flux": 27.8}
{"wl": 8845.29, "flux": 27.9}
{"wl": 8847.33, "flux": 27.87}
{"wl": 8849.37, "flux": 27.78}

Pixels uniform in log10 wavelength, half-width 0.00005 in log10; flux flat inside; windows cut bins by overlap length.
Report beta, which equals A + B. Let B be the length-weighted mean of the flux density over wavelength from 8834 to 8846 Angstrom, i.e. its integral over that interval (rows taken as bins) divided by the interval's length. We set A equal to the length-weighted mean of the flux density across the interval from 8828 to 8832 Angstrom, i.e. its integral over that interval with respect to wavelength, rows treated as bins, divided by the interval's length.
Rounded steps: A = 27.0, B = 27.5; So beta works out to 54.5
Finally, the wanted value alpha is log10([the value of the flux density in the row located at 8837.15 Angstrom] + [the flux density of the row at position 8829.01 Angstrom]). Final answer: 1.73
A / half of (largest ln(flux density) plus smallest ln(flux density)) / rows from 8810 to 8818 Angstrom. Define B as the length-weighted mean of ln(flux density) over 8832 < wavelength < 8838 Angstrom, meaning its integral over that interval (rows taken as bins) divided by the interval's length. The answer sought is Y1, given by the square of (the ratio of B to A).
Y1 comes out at 1.001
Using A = 3.31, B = 3.31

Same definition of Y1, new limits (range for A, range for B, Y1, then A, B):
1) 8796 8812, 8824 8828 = 0.993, 3.30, 3.29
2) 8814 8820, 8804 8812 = 0.965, 3.32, 3.27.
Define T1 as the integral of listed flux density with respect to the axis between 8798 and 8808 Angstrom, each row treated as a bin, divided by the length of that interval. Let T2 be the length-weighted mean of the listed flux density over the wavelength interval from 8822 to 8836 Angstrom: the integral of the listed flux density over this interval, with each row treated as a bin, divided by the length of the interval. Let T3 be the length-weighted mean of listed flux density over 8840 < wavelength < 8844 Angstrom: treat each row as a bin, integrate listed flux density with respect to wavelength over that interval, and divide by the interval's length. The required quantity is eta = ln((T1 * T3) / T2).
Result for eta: 3.32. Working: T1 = 26.8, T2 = 27.0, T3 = 27.7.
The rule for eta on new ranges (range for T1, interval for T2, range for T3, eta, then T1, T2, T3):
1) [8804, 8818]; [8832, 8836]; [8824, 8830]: 3.27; 26.9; 27.3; 26.8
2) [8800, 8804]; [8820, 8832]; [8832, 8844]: 3.32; 27.1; 26.9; 27.4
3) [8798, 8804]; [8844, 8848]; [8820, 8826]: 3.27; 27.3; 27.9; 26.9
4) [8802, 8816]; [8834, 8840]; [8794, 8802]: 3.31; 26.7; 27.3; 28.0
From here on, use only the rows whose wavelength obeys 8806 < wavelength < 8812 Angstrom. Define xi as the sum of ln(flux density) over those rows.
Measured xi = 9.8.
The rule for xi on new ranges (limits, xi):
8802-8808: 9.8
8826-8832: 9.9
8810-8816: 9.9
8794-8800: 10.0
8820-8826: 9.9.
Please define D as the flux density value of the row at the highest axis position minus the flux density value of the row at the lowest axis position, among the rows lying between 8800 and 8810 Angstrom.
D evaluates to -1.4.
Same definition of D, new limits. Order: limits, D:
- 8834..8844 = 0.5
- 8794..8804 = -1.7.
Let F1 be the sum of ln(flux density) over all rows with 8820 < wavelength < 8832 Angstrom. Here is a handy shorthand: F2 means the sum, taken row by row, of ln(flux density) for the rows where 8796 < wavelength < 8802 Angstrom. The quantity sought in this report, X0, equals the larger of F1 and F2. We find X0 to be 20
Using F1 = 20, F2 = 10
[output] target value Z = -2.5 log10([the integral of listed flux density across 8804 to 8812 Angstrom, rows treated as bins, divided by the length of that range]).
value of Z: -3.55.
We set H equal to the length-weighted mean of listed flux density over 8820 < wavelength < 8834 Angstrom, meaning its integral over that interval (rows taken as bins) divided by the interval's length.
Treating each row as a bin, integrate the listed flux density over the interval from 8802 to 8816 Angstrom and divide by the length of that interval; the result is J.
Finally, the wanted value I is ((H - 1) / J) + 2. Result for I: 2.97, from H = 27.0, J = 26.7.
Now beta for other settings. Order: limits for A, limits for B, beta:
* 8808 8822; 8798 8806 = 54.3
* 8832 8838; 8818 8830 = 54.3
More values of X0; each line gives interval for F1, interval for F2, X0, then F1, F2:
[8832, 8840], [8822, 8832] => 16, 13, 16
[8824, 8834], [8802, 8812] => 16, 16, 16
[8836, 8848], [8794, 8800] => 20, 20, 10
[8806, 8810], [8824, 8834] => 16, 7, 16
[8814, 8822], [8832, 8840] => 13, 13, 13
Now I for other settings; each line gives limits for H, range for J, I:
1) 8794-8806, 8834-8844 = 2.96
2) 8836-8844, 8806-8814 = 3.00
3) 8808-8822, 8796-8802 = 2.94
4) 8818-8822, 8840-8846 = 2.95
